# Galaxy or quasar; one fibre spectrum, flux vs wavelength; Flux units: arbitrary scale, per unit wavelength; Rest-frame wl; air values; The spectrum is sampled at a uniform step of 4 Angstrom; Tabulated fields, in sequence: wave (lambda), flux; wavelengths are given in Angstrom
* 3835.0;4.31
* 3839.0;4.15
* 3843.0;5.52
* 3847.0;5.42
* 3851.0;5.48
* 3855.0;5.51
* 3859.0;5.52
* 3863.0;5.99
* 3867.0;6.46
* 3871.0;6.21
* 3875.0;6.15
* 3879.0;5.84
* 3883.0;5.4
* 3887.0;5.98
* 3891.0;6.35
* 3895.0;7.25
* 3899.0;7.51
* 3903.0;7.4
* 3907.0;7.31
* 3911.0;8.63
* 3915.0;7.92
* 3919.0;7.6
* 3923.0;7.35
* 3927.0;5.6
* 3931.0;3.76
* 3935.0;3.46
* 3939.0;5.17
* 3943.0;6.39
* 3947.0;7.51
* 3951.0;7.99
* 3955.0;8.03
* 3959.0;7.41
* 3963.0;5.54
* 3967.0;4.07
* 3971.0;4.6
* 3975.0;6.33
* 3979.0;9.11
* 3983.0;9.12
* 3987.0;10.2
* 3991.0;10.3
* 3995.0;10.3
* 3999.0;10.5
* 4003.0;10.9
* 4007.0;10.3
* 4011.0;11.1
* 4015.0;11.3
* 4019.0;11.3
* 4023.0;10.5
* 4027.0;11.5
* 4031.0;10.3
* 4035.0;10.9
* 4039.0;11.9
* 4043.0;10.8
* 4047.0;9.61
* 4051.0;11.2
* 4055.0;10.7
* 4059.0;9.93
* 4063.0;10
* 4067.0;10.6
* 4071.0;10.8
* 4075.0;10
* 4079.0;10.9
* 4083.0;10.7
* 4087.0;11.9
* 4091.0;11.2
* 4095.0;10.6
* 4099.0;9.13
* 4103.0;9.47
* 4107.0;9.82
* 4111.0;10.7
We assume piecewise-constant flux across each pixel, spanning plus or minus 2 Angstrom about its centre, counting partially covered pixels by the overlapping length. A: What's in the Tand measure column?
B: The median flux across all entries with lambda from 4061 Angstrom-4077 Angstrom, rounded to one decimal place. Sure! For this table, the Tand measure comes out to 10.3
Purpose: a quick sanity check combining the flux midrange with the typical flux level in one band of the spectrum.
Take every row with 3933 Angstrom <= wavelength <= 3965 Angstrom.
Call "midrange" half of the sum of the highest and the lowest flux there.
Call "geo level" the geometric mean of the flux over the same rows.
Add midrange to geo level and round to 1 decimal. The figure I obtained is 12.0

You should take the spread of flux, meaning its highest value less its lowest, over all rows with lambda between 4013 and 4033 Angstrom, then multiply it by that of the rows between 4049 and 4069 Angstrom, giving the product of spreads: 1.5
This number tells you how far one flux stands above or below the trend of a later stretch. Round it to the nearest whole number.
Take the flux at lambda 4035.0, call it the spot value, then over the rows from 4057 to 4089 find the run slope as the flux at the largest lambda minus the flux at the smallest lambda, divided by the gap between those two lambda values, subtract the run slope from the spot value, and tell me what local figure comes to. 11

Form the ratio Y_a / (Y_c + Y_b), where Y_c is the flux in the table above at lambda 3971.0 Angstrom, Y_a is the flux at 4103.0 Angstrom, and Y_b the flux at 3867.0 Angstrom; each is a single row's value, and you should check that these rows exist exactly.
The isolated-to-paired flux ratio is 0.86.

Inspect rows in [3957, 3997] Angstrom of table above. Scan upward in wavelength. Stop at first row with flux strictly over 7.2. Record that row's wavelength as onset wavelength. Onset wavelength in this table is 3959.0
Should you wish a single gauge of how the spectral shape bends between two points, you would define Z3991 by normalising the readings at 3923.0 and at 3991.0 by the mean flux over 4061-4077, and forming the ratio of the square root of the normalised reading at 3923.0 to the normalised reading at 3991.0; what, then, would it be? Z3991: 0.85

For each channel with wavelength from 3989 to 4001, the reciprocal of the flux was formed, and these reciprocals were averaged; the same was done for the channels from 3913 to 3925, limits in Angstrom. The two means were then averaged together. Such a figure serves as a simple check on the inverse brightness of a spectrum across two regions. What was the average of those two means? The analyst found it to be 0.11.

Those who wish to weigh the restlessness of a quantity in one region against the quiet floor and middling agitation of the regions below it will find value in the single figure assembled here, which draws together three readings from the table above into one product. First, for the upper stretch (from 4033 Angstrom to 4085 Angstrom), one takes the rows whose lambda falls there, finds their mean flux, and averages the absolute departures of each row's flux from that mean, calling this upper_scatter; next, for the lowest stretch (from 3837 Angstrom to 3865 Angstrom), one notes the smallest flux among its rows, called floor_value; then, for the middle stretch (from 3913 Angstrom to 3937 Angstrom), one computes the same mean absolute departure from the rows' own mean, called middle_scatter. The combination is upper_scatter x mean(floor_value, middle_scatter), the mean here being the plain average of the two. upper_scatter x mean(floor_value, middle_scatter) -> 1.32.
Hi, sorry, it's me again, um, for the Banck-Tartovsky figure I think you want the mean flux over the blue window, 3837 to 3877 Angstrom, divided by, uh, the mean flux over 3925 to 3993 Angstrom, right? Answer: 0.84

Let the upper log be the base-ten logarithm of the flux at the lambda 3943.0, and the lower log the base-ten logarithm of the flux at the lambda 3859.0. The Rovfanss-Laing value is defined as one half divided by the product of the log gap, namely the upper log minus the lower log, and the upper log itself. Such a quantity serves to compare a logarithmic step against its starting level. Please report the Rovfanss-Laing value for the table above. 10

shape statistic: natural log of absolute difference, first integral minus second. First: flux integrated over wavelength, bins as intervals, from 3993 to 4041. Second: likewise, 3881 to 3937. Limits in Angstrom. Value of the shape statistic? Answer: 5.1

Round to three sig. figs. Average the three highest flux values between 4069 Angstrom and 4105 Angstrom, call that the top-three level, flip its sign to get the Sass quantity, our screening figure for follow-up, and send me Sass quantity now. -11.3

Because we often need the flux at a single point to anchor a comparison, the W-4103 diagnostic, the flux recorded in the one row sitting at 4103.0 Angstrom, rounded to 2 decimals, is 9.47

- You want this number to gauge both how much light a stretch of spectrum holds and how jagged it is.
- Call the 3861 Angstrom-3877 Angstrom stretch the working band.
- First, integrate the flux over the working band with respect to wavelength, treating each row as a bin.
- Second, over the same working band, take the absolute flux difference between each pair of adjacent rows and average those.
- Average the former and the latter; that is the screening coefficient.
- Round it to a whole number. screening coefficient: 50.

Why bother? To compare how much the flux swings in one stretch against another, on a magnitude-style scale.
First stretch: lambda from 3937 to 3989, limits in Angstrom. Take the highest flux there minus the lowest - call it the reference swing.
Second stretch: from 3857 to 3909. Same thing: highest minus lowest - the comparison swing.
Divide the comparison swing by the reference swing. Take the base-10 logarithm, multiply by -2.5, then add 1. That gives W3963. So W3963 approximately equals 2.2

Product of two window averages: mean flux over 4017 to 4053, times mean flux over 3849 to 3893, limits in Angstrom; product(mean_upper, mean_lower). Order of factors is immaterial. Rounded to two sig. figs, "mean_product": 64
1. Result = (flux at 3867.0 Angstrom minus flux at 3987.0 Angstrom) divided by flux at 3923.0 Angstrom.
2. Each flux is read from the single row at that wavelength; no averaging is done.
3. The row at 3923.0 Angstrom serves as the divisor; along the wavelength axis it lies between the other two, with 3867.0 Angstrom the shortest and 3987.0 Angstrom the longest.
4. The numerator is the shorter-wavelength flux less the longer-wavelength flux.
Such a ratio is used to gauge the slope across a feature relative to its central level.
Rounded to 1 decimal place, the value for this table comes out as -0.5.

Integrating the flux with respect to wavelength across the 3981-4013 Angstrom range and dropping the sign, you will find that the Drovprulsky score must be 331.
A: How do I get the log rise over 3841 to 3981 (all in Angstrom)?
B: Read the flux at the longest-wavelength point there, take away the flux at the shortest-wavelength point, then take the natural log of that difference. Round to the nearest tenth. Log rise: 1.3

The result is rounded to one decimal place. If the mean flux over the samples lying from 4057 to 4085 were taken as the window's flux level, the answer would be 10.4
